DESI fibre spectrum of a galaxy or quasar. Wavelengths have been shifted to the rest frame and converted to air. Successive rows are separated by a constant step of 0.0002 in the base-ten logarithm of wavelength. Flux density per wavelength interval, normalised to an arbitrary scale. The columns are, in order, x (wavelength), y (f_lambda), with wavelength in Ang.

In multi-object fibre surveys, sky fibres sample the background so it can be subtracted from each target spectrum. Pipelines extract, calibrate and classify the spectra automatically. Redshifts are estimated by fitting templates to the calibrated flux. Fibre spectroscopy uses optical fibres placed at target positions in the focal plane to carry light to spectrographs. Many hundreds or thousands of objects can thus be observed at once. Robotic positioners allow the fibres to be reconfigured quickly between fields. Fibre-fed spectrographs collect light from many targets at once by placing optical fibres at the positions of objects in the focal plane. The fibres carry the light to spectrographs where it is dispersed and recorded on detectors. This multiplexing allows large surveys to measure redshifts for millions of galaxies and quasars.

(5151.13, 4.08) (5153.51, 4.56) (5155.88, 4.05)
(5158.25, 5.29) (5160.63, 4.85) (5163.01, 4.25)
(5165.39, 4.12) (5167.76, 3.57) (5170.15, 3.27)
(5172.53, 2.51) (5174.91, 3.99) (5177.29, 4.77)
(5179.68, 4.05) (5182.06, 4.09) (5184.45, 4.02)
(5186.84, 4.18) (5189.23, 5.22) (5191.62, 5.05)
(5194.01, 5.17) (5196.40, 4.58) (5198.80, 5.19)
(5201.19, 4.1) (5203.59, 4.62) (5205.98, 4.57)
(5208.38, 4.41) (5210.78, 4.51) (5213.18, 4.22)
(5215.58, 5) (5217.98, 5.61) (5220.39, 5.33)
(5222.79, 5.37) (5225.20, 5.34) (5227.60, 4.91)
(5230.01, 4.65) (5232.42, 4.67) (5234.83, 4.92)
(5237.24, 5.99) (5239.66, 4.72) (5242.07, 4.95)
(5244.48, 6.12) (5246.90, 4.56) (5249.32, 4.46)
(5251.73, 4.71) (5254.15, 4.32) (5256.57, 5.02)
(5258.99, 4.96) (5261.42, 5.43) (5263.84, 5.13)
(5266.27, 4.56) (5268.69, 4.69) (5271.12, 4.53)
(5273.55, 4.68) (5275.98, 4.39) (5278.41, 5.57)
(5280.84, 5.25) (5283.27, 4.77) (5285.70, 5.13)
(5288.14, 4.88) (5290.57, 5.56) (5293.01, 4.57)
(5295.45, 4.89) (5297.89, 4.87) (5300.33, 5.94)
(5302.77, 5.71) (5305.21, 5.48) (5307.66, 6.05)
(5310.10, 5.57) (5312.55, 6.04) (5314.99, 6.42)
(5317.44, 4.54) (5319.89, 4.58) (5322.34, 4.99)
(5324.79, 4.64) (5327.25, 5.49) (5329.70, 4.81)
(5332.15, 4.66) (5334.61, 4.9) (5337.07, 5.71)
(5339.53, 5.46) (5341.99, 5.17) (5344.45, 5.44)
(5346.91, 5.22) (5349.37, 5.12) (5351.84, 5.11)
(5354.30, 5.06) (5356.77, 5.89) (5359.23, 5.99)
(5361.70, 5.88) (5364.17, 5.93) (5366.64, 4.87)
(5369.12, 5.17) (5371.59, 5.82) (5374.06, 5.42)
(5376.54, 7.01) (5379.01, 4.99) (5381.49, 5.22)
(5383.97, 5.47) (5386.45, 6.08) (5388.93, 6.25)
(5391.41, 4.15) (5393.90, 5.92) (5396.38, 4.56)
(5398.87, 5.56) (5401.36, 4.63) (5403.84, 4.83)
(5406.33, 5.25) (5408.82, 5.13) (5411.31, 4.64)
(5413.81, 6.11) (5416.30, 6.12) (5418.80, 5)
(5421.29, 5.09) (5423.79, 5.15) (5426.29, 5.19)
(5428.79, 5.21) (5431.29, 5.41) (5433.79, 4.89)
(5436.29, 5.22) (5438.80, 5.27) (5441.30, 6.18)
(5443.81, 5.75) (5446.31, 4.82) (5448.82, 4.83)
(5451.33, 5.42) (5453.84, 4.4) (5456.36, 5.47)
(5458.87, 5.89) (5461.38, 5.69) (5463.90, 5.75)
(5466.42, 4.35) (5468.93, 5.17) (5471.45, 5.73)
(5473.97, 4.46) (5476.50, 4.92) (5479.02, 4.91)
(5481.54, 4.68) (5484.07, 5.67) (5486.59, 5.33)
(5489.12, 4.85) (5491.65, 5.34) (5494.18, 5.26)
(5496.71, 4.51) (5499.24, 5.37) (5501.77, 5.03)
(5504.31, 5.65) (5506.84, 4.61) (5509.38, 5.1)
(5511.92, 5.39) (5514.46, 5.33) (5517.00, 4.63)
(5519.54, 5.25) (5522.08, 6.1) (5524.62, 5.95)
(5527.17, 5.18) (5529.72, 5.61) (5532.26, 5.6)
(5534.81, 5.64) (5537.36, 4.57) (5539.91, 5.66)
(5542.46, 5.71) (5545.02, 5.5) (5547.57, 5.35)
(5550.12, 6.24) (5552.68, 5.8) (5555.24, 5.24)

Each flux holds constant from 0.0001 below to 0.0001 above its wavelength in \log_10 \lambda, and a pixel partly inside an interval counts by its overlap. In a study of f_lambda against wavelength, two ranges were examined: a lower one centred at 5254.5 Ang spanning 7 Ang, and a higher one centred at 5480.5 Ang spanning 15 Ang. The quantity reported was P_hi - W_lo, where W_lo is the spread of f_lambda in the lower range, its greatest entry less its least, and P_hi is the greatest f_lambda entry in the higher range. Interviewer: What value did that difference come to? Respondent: 4.97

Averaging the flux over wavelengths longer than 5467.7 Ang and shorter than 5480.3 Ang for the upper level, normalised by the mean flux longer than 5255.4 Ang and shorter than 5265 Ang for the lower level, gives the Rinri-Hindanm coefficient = 0.98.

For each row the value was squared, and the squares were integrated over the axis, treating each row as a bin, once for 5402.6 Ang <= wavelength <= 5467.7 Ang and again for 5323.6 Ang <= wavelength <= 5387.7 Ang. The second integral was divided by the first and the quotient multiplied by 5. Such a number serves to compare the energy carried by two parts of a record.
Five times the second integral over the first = 5.18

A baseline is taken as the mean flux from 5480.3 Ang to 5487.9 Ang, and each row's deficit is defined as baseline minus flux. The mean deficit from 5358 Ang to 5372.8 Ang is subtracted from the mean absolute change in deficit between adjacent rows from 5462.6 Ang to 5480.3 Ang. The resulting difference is 1.14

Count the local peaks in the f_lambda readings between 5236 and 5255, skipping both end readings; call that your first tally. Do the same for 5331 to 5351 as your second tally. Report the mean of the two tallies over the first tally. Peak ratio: 1.0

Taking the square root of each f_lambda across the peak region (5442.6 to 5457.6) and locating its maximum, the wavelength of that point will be 5443.81 Ang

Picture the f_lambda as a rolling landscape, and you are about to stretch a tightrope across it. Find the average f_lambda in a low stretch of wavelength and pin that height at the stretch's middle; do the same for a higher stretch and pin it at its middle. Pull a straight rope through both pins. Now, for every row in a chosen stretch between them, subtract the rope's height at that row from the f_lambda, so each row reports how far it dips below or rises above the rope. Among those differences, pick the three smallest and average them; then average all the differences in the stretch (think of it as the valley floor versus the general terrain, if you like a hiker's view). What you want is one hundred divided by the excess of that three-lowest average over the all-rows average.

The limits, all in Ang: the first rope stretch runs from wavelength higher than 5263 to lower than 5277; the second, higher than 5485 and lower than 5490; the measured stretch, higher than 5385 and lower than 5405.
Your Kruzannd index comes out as -124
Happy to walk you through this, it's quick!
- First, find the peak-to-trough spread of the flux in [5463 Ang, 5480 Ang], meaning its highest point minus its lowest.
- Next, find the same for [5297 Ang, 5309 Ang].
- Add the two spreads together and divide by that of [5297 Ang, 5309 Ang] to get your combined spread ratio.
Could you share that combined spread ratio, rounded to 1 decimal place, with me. 2.2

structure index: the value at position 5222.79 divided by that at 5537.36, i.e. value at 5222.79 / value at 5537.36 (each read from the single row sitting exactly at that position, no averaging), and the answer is 1.18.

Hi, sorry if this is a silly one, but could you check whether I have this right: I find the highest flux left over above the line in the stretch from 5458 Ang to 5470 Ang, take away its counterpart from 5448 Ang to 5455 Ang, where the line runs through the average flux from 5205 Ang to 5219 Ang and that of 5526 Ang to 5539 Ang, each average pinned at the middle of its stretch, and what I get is 0.46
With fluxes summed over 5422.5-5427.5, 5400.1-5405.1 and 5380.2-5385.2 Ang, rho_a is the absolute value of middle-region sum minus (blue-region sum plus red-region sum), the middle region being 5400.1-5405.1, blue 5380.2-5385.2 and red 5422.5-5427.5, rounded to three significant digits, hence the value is 11.6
